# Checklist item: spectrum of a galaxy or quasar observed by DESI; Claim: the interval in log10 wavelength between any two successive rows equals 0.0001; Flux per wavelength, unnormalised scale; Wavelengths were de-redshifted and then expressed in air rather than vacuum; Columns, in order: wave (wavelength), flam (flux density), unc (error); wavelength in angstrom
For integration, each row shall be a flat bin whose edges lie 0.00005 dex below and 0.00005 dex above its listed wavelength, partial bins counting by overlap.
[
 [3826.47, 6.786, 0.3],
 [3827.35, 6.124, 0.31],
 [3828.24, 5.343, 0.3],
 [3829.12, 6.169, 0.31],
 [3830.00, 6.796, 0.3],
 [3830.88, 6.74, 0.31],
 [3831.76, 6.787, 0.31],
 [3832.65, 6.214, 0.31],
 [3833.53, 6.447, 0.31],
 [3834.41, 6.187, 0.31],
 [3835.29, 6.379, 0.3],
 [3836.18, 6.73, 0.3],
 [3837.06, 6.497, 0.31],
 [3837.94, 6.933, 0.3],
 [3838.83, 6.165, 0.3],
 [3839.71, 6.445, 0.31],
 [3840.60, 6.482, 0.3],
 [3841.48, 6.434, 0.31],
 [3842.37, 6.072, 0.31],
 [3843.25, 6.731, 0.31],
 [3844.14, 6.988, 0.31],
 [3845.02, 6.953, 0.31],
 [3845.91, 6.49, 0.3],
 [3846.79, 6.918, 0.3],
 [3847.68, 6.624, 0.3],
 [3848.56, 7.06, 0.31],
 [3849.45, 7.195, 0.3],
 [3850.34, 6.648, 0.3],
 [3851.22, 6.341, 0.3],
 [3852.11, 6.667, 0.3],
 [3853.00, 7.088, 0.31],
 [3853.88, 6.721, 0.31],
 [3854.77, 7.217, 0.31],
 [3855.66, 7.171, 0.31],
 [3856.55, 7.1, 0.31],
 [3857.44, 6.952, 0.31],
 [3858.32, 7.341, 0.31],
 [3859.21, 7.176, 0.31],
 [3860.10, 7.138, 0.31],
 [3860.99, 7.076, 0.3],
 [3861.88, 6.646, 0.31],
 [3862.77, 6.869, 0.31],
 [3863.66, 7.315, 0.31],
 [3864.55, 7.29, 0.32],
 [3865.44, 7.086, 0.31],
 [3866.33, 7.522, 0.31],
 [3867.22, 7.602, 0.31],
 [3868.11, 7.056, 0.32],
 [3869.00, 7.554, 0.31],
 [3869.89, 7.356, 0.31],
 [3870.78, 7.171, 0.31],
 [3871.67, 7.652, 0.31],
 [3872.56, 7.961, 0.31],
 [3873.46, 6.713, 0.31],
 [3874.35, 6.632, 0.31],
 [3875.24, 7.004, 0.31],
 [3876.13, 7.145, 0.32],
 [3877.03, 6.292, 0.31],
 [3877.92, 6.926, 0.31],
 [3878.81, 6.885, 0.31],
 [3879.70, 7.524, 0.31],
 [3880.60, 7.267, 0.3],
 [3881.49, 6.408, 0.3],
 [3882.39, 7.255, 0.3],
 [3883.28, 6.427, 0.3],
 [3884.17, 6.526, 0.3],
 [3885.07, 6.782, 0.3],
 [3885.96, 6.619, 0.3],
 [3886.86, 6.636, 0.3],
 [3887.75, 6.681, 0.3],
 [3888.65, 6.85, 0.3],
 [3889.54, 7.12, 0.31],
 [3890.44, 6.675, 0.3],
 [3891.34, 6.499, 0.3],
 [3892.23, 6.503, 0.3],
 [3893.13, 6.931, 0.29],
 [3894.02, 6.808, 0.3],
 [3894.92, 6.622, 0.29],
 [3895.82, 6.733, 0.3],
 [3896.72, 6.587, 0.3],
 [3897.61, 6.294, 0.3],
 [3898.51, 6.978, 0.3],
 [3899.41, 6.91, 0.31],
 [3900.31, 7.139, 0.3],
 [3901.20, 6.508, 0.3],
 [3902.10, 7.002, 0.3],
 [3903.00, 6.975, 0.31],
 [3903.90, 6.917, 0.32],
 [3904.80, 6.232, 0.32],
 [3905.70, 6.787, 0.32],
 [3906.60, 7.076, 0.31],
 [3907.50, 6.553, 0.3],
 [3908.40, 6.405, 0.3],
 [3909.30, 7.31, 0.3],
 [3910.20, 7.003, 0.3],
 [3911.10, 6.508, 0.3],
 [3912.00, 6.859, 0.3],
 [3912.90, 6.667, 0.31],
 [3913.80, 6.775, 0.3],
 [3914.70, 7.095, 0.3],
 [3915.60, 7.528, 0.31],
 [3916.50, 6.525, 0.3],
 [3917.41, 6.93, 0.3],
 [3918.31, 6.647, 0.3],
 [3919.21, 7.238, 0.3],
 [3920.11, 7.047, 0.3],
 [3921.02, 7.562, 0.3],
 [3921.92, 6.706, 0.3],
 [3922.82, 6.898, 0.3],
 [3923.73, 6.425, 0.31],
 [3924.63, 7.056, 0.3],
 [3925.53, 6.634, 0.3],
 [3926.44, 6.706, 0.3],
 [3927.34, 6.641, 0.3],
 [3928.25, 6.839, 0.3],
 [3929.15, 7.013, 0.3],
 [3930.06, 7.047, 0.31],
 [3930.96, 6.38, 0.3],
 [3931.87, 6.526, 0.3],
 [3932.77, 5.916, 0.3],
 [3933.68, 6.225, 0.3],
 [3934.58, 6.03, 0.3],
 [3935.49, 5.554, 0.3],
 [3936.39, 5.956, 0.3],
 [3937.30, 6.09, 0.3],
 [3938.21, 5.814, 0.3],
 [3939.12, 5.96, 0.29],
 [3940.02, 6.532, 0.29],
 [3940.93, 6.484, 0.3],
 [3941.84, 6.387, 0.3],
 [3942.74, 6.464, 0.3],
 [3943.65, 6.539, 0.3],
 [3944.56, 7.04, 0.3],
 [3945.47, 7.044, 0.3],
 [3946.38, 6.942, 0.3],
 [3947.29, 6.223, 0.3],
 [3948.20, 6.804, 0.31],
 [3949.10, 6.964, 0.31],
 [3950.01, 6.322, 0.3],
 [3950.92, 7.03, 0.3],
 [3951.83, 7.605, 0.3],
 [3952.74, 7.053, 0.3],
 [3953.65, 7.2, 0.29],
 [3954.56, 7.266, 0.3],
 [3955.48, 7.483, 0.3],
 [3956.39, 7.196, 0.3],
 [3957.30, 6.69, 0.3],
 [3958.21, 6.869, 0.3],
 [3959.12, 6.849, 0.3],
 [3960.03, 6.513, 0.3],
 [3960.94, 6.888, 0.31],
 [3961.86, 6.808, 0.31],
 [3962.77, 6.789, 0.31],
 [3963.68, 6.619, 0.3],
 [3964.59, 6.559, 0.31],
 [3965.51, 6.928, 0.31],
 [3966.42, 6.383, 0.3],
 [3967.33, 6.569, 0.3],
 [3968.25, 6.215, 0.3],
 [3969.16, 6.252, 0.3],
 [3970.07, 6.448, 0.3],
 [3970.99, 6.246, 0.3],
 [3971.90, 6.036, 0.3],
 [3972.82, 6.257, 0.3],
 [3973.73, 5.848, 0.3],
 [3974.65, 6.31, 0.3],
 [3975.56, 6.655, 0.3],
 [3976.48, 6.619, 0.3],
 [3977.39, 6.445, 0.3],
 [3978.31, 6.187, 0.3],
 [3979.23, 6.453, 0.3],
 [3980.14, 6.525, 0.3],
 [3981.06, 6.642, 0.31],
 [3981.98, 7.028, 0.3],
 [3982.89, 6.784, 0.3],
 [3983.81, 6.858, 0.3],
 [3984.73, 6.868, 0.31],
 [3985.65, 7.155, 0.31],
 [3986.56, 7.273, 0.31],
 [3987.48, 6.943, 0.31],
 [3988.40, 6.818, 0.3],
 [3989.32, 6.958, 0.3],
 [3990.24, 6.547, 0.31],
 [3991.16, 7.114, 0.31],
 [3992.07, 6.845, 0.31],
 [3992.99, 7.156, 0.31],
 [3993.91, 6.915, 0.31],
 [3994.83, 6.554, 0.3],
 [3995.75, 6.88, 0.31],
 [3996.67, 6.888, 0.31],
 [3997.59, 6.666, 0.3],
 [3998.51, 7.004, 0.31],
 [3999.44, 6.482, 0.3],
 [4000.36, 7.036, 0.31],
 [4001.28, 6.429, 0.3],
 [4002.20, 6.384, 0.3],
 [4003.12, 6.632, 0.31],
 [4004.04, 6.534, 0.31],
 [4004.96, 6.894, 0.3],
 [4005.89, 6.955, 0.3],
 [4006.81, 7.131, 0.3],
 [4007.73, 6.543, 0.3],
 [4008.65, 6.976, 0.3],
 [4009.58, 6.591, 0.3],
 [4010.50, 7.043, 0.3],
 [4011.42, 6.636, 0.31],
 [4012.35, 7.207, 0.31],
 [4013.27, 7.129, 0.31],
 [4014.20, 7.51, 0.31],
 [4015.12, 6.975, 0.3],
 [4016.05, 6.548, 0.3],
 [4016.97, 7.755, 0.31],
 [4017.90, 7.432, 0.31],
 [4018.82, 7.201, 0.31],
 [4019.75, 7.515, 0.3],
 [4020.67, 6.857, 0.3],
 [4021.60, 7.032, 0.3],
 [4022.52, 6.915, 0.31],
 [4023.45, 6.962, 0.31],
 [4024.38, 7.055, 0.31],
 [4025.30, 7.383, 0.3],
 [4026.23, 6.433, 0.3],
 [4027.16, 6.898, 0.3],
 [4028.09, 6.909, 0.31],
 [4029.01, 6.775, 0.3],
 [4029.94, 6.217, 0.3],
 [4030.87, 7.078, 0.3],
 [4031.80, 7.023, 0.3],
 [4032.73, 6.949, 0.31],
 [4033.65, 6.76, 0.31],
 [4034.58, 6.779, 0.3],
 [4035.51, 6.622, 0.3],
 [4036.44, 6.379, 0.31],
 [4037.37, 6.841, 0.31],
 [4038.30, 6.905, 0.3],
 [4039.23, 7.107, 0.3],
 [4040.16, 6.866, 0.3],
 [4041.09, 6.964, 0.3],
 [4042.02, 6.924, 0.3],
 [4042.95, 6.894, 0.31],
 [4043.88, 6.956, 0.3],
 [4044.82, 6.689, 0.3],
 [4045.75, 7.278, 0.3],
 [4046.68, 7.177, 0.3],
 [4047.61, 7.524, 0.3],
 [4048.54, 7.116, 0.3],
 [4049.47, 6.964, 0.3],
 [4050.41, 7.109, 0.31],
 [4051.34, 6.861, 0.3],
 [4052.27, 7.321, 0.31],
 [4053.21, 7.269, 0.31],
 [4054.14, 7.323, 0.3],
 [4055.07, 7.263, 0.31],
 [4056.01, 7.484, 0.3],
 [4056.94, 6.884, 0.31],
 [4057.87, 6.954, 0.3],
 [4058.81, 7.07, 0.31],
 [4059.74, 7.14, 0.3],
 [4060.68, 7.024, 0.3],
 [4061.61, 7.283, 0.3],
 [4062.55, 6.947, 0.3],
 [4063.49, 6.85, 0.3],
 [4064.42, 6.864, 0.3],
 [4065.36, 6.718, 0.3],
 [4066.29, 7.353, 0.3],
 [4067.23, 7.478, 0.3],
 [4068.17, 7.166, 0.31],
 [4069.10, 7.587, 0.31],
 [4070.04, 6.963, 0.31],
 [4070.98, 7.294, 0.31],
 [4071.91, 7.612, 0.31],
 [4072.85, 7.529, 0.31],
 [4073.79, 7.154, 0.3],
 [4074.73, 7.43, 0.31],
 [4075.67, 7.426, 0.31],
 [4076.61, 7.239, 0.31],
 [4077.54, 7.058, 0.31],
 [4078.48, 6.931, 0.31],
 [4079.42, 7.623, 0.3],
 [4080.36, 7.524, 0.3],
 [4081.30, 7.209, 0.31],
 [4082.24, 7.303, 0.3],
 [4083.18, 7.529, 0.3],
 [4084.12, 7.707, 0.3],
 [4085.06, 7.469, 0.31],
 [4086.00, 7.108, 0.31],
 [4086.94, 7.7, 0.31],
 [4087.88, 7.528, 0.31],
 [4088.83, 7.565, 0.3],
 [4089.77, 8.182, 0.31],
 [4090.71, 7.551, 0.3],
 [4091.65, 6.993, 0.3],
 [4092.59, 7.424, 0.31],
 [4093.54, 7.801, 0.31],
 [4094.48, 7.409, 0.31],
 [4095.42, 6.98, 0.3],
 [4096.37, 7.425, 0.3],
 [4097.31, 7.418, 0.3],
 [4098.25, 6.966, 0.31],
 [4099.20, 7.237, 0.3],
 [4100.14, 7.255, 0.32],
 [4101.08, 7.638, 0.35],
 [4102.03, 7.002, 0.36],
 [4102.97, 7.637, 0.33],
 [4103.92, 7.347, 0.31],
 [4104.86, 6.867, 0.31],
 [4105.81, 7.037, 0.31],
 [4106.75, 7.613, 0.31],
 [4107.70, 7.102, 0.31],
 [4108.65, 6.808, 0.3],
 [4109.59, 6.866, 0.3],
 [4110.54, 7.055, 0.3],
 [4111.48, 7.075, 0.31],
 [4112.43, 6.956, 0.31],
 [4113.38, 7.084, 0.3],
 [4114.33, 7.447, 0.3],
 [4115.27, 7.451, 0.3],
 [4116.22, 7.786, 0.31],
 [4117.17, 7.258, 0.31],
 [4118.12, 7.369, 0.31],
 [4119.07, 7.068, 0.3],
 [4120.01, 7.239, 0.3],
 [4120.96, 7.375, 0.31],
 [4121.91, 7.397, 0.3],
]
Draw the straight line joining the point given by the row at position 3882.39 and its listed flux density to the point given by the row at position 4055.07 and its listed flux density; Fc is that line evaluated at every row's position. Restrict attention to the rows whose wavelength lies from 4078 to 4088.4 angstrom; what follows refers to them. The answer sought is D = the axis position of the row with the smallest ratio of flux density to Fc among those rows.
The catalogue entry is 4078.48 angstrom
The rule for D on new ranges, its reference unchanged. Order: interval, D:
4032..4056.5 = 4036.44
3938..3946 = 3938.21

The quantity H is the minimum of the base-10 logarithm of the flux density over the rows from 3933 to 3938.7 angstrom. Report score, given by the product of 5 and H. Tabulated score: 3.72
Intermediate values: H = 0.745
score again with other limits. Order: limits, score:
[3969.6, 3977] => 3.84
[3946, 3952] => 3.97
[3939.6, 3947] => 4.03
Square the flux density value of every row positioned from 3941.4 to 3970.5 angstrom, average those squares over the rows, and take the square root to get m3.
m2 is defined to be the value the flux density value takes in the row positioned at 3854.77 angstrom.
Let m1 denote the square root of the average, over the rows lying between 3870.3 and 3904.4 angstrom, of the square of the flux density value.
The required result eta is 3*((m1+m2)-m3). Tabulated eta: 21.9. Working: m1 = 6.87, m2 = 7.217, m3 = 6.8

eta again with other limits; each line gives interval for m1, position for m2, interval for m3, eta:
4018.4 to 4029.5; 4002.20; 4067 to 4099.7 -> 18.0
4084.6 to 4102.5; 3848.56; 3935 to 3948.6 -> 24.2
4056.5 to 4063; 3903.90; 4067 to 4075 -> 19.8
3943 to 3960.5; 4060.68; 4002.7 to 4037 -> 21.1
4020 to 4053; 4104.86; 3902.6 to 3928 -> 20.8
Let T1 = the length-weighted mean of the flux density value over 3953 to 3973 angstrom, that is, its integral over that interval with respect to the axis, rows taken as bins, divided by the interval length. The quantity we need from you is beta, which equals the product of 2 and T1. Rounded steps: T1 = 6.69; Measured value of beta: 13.4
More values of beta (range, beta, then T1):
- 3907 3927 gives 13.7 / 6.87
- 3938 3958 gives 13.6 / 6.79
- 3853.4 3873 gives 14.5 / 7.23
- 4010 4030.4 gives 14.0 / 7.02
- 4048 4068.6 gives 14.2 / 7.11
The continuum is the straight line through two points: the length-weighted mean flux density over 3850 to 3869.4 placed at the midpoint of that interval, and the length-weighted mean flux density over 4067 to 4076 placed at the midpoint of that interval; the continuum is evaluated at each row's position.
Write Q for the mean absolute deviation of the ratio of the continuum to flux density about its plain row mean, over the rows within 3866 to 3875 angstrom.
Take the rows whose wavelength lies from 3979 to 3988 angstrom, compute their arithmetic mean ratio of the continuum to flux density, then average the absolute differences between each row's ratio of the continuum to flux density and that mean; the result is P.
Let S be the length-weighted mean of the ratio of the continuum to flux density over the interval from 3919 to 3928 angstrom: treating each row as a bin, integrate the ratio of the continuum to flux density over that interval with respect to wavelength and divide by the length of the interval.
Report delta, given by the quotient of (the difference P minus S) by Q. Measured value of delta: -21.6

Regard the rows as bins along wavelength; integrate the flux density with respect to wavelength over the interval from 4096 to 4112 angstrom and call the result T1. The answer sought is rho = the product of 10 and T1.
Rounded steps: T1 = 115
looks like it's 1152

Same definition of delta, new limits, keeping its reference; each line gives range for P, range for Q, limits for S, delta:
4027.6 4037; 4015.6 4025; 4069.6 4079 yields -24.7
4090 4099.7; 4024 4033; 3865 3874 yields -24.3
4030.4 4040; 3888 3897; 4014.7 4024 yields -40.9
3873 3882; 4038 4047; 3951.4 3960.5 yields -52.4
